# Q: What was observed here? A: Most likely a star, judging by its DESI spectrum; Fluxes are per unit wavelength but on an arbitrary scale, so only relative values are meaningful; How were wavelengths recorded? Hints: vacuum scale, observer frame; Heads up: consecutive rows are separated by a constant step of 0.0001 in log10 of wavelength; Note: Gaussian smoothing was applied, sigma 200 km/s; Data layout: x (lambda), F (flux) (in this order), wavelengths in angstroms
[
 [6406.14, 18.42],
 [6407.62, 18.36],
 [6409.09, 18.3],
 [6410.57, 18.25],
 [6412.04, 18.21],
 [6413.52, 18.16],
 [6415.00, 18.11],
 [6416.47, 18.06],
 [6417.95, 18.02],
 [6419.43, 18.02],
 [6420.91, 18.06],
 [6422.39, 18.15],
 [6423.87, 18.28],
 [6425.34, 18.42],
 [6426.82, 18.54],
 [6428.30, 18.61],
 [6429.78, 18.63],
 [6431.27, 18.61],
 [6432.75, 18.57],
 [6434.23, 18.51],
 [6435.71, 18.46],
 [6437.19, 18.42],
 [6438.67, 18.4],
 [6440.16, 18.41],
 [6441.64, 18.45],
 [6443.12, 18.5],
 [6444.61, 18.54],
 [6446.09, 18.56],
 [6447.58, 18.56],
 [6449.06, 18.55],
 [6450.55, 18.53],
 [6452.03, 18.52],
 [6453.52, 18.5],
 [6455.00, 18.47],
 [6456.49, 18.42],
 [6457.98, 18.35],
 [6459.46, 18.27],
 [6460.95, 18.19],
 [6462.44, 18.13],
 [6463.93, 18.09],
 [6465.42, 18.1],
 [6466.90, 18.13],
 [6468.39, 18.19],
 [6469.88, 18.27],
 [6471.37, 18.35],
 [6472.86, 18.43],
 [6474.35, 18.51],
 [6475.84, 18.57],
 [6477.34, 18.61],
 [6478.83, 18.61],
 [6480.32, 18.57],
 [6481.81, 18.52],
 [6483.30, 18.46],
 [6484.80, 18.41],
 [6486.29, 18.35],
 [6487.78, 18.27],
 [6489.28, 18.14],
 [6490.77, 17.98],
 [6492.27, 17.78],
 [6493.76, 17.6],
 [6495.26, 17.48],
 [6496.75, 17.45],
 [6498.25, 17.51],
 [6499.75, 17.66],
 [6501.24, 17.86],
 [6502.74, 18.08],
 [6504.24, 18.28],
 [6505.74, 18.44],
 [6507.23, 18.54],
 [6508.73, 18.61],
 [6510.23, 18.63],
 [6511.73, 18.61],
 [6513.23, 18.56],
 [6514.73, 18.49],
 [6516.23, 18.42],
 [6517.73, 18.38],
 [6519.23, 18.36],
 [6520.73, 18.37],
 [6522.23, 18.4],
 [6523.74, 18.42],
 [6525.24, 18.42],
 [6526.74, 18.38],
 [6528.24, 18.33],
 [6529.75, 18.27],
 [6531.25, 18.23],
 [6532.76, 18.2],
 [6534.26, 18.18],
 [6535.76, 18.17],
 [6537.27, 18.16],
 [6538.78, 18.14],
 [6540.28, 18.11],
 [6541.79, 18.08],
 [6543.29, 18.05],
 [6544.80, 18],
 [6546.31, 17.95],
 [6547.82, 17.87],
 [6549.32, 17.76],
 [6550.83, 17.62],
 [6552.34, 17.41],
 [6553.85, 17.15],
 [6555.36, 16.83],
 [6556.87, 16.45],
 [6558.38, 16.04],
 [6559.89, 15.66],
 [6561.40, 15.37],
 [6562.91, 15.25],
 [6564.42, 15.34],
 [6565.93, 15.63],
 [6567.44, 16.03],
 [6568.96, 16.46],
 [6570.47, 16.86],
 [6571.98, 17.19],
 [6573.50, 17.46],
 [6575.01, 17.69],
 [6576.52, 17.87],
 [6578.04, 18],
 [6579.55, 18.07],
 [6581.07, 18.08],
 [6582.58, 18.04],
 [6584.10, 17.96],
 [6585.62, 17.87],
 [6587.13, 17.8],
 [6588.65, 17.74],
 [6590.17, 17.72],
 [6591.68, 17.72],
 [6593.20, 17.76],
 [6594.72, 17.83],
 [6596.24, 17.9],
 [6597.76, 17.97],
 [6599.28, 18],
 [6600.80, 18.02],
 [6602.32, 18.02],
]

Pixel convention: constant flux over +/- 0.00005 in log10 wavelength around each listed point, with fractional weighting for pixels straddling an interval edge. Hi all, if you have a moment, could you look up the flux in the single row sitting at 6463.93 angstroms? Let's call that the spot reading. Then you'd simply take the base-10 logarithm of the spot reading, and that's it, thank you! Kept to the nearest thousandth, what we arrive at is 1.257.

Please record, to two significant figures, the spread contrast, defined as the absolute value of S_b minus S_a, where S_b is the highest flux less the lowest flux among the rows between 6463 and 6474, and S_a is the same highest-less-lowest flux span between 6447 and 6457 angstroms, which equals 0.20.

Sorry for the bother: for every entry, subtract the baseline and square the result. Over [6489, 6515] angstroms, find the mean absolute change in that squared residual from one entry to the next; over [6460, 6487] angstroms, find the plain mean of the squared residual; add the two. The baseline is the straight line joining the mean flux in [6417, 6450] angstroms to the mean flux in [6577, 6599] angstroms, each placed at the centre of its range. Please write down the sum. 0.1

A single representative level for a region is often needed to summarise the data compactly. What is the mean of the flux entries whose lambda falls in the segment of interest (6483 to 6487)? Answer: 18.4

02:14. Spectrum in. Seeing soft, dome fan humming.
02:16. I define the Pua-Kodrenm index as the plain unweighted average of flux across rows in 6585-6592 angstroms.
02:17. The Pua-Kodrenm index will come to 17.8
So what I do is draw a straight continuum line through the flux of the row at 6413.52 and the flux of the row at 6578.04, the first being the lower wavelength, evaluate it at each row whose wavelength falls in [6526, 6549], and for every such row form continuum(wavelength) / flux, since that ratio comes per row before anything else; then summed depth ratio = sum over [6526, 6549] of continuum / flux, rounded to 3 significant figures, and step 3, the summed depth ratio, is 14.9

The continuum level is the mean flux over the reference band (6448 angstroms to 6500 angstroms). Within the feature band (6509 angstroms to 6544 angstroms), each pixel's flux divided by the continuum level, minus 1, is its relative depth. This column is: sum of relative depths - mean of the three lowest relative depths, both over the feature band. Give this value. 0.12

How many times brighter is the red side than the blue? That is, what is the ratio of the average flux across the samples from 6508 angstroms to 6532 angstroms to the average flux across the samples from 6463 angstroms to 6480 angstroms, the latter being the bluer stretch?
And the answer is 1.00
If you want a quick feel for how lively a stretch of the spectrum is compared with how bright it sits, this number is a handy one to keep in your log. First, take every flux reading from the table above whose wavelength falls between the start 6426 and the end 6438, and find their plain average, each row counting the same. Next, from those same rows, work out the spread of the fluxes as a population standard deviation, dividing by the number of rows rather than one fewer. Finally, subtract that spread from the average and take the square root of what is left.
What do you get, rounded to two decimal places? 4.30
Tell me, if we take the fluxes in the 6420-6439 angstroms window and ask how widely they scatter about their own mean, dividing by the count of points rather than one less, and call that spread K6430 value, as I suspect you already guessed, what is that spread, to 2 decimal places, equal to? 0.17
